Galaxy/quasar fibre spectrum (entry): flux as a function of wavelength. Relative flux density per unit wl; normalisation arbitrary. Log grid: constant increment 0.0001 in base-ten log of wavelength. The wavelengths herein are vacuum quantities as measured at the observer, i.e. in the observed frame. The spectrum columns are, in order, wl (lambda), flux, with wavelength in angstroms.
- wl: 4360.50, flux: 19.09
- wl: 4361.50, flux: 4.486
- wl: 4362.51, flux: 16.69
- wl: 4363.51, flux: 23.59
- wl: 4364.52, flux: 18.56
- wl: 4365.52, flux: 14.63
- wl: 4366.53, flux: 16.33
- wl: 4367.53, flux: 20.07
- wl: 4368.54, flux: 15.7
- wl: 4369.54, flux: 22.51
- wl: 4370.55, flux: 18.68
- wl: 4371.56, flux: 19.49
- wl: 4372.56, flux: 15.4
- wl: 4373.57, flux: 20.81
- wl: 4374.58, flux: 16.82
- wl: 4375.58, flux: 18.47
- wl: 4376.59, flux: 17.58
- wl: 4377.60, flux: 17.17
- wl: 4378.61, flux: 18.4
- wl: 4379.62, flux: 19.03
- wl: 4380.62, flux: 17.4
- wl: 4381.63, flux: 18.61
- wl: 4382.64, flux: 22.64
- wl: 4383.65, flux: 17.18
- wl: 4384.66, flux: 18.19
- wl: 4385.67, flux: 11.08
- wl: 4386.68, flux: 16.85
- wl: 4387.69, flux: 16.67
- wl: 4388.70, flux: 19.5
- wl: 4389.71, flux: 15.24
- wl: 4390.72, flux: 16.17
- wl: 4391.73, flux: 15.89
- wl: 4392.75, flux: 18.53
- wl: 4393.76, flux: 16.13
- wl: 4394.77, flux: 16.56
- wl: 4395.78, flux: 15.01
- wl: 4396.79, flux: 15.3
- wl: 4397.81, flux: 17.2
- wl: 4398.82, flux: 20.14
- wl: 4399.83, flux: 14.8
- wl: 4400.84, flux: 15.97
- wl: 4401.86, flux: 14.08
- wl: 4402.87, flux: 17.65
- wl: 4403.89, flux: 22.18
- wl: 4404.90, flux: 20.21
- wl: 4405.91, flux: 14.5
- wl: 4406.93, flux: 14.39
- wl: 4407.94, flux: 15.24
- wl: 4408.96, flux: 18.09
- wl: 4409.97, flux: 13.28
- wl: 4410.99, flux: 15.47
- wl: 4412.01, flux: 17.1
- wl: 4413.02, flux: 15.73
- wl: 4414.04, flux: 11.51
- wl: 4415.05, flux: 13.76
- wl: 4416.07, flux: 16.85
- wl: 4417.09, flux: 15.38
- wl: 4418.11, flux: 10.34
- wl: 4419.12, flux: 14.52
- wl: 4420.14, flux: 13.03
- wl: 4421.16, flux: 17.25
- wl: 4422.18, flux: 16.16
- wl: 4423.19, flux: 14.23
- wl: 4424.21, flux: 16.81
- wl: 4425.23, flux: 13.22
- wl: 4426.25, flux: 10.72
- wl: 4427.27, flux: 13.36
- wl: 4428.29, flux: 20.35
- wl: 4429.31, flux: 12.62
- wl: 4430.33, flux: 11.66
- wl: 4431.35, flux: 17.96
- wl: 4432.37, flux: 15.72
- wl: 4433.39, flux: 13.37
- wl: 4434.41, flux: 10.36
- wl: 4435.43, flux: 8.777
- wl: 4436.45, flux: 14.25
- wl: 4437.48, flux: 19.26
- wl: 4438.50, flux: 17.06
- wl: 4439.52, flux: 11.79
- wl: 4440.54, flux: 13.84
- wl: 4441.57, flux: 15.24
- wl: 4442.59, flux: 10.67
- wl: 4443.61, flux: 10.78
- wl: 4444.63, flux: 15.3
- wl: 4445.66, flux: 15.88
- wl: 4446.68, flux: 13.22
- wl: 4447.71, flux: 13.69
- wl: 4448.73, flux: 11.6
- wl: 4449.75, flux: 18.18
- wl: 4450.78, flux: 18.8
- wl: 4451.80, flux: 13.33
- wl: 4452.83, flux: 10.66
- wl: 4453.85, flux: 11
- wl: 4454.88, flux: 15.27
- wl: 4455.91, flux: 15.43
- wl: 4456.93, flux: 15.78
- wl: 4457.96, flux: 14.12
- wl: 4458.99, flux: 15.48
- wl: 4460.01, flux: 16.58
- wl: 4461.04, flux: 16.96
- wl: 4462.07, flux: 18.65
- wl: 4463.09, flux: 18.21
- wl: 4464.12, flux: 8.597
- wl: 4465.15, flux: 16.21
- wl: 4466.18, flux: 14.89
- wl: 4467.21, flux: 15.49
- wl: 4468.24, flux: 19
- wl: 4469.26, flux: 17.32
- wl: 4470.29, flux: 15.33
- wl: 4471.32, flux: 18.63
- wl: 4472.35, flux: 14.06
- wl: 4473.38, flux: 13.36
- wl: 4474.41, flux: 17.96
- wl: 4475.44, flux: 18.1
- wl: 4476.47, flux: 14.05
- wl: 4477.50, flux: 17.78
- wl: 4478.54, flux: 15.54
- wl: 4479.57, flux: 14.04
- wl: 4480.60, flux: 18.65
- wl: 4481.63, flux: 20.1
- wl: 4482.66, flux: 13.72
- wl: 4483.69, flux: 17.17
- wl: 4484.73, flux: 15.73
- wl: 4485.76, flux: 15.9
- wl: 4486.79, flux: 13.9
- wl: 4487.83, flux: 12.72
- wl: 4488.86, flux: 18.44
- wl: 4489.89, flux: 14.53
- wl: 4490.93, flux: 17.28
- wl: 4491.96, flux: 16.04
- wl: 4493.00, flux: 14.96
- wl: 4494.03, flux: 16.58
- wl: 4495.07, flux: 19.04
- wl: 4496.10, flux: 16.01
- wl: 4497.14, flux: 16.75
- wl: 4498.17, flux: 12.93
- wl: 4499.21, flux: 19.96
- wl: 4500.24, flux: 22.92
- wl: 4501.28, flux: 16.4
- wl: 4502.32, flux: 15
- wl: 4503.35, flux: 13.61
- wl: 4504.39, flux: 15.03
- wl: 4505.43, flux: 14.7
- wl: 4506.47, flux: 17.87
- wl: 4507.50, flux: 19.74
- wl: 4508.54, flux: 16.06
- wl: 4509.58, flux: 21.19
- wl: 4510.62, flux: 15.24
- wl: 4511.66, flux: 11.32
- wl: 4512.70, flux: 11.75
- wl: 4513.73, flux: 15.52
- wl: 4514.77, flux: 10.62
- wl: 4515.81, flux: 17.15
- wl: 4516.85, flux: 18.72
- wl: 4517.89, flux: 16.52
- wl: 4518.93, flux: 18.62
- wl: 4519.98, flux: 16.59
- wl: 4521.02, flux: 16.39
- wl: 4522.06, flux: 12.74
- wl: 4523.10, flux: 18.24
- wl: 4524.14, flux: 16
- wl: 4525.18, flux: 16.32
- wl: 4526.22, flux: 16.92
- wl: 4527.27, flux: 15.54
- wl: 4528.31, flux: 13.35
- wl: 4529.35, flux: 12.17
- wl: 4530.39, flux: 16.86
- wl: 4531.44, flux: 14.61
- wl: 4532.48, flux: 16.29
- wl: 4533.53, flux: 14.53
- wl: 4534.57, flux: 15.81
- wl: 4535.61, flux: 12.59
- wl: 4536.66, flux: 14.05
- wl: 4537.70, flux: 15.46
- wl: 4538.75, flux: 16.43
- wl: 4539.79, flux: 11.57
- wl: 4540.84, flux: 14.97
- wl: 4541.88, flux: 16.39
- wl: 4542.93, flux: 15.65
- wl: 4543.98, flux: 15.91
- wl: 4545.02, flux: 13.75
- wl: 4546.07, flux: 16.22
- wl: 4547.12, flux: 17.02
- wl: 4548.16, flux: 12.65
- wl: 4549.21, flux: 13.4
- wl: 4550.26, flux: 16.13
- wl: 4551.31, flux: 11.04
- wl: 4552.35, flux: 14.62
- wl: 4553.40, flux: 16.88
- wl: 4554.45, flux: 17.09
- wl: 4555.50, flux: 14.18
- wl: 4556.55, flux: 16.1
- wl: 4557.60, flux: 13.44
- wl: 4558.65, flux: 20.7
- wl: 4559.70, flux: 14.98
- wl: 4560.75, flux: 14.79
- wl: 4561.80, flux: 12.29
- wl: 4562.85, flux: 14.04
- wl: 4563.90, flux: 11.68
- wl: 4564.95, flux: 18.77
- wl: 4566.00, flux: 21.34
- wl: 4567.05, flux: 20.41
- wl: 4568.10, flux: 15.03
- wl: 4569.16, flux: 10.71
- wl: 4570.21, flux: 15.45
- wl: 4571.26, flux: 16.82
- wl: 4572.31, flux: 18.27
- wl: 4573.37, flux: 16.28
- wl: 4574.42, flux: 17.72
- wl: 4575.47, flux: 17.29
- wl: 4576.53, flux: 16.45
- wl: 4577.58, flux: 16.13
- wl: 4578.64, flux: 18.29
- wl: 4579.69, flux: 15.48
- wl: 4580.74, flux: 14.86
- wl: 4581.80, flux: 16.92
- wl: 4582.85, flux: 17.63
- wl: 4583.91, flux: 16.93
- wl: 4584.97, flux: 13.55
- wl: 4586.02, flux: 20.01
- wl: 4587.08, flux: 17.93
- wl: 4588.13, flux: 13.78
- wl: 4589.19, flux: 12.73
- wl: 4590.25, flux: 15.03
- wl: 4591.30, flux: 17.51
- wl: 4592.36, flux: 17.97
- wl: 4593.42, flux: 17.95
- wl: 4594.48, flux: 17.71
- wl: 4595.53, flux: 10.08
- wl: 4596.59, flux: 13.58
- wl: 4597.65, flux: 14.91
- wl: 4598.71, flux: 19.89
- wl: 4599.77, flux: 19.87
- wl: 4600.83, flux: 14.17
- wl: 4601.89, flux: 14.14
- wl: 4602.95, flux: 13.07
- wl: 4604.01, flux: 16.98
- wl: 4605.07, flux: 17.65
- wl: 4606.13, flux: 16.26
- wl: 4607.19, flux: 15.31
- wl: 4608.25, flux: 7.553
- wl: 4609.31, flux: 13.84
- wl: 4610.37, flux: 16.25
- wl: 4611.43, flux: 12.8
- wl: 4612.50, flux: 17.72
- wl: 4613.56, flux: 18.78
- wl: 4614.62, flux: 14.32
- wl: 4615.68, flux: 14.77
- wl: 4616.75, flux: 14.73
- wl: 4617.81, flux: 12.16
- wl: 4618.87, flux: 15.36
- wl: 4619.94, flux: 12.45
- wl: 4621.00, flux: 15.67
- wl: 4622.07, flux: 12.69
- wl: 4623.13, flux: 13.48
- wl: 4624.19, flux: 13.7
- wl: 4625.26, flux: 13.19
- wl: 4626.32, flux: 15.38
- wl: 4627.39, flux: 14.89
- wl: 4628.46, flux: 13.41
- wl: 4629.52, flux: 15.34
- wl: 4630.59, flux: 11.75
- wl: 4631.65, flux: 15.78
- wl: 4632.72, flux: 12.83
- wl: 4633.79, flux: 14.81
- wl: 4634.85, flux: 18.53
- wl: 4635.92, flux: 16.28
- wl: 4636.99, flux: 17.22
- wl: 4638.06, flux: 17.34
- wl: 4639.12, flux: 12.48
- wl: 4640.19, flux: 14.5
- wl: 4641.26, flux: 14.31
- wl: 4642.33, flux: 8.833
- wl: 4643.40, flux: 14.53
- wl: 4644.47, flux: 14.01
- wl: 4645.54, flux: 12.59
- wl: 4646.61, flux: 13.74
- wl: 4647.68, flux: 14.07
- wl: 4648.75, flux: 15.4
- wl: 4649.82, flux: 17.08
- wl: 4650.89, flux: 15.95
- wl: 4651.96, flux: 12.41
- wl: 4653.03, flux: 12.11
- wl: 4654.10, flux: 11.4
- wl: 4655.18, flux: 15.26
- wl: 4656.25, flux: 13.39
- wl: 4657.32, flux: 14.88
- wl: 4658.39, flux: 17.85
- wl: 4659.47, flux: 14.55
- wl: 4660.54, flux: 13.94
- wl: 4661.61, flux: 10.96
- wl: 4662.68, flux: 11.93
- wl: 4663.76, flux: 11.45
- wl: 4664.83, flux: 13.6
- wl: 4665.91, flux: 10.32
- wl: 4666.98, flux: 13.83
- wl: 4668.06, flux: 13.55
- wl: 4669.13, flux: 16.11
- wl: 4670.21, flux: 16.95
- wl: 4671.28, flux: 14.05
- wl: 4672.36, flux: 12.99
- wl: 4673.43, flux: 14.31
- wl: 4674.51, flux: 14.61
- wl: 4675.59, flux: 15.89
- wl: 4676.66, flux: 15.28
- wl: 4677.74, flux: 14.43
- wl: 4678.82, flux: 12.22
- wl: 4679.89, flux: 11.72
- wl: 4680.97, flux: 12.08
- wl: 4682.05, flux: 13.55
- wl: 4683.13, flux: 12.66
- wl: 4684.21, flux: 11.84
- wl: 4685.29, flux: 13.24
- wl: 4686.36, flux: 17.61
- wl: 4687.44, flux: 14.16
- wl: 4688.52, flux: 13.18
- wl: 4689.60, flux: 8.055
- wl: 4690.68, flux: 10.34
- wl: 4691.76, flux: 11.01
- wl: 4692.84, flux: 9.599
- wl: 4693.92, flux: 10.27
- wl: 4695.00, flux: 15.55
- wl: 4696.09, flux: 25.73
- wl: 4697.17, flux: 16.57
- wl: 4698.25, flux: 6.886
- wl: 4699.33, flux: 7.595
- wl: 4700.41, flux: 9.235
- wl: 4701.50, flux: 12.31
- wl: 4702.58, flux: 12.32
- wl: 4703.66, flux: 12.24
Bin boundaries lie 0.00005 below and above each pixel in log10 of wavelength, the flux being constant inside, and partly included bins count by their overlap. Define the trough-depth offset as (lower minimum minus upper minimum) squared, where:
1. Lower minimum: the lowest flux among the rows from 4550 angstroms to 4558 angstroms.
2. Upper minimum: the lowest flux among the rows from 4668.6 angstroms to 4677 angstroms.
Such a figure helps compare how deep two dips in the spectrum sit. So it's 3.8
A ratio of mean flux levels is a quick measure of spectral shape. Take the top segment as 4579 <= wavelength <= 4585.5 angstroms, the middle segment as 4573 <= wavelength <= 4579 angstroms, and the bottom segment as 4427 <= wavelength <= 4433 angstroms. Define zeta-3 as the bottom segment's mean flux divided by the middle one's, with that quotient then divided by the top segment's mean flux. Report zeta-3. 0.056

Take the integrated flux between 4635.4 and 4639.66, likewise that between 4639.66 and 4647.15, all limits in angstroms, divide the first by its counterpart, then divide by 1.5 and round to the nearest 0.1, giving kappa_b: 0.5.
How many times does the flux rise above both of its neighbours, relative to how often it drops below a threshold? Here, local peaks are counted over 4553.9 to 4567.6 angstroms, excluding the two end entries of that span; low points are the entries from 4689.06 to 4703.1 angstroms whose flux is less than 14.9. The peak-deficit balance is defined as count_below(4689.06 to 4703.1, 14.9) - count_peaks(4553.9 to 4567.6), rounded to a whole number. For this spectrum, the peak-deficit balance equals 6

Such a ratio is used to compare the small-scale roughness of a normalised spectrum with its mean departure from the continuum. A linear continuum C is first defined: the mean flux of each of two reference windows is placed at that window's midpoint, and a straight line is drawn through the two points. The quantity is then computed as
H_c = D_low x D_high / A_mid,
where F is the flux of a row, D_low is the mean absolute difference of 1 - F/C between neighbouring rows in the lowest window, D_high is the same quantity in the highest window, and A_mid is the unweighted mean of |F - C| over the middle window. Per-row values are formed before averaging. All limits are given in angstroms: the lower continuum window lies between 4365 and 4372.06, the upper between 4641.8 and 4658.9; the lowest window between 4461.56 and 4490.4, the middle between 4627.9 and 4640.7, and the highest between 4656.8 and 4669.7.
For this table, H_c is 0.015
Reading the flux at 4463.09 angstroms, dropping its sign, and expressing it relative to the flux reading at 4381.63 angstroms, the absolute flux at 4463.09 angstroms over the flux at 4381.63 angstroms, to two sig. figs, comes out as 0.98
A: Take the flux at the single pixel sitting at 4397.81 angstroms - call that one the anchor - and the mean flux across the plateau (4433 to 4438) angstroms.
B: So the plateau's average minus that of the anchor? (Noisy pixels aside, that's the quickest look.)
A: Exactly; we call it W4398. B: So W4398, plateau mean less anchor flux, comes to -4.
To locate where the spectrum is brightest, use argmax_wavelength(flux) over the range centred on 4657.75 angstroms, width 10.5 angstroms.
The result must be 4658.39 angstroms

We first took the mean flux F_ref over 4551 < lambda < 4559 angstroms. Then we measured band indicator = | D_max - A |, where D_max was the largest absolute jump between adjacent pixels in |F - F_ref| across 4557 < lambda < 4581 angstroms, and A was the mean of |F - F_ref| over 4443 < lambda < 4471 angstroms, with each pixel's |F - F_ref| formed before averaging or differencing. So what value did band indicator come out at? 2.7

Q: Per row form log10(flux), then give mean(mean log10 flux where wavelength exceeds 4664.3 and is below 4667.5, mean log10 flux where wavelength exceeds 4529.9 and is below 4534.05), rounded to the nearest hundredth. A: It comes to 1.14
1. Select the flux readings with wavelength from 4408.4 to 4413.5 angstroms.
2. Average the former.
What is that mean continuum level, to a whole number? 16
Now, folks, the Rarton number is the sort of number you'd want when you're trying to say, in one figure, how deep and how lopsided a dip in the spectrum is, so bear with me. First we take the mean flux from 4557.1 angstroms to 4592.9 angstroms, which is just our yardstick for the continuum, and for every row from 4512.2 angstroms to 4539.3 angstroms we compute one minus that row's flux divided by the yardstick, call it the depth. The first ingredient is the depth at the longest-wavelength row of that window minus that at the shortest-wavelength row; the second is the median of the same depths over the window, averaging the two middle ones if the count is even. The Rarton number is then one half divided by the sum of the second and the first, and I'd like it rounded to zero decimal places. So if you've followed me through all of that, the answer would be -2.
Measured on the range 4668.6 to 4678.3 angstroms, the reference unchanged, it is 2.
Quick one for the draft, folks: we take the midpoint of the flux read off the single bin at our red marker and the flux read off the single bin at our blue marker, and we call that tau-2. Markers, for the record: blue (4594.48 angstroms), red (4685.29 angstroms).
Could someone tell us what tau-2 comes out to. 15.5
